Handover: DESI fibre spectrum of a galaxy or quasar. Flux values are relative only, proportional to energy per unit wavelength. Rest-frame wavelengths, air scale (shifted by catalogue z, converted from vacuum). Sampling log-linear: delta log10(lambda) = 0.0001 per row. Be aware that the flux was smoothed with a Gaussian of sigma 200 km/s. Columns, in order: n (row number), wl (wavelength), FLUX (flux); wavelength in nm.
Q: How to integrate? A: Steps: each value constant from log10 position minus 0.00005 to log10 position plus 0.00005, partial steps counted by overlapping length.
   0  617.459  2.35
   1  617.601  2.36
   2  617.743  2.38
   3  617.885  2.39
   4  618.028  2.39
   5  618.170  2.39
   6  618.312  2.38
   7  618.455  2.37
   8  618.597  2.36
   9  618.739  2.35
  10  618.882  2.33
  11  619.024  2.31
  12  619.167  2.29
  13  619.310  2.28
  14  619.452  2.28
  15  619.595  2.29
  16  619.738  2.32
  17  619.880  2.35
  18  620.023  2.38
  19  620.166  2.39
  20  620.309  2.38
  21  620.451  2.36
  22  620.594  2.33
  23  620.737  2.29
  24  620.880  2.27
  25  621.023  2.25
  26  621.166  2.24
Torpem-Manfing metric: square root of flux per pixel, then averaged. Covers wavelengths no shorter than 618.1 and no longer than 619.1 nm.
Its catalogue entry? 1.53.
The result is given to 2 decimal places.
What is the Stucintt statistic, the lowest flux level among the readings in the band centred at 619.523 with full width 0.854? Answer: 2.28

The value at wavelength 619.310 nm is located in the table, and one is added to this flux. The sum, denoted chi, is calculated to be 3.28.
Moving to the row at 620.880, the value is 3.27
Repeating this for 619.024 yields 3.31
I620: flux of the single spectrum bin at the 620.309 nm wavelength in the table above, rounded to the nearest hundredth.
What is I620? 2.38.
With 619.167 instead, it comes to 2.29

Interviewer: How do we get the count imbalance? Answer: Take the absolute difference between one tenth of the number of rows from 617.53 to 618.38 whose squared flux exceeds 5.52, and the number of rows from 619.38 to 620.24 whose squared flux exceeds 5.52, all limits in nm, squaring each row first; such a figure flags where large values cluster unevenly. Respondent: 2.4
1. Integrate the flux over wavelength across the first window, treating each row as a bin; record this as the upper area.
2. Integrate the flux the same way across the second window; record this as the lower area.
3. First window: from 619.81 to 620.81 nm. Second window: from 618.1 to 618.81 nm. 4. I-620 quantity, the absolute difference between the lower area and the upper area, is 0.67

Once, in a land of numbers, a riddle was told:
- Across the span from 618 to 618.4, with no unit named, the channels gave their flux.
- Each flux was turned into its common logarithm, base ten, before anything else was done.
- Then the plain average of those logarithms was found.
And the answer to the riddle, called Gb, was 0.378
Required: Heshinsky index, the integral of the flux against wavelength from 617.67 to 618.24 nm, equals 1.36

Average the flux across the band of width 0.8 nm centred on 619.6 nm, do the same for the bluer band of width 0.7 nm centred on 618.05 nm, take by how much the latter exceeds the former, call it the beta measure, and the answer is 0.08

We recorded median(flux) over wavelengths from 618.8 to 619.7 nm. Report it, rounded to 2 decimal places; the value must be 2.29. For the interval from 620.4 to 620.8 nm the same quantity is 2.33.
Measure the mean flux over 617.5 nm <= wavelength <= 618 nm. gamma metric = 2.38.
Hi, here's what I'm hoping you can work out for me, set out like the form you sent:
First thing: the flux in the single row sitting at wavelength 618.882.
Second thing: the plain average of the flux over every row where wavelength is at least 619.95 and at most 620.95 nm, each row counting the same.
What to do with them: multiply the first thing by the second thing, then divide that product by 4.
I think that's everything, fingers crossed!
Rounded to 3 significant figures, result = 1.36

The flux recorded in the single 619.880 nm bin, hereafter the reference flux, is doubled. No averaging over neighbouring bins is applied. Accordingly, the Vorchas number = 4.70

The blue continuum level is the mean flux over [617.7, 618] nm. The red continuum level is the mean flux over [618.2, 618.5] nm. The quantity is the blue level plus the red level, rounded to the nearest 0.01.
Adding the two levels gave 4.76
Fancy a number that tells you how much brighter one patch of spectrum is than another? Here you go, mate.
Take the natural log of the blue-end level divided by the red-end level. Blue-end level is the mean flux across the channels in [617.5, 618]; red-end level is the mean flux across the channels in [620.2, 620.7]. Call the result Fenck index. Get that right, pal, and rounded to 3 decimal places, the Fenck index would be 0.008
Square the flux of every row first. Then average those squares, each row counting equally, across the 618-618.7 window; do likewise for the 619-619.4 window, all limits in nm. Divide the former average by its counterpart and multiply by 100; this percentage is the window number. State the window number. 108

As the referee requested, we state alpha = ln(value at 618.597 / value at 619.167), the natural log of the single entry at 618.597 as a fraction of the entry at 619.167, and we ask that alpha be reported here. 0.030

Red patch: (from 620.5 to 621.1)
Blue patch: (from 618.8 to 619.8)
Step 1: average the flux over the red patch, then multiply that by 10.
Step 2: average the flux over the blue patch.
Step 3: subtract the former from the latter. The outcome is -20.6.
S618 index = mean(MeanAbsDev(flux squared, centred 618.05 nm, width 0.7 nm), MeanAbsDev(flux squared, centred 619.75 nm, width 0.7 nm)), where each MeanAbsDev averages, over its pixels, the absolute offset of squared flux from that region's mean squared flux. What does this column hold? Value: 0.088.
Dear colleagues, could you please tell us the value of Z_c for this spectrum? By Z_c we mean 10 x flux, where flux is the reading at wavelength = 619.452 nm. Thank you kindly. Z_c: 22.8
